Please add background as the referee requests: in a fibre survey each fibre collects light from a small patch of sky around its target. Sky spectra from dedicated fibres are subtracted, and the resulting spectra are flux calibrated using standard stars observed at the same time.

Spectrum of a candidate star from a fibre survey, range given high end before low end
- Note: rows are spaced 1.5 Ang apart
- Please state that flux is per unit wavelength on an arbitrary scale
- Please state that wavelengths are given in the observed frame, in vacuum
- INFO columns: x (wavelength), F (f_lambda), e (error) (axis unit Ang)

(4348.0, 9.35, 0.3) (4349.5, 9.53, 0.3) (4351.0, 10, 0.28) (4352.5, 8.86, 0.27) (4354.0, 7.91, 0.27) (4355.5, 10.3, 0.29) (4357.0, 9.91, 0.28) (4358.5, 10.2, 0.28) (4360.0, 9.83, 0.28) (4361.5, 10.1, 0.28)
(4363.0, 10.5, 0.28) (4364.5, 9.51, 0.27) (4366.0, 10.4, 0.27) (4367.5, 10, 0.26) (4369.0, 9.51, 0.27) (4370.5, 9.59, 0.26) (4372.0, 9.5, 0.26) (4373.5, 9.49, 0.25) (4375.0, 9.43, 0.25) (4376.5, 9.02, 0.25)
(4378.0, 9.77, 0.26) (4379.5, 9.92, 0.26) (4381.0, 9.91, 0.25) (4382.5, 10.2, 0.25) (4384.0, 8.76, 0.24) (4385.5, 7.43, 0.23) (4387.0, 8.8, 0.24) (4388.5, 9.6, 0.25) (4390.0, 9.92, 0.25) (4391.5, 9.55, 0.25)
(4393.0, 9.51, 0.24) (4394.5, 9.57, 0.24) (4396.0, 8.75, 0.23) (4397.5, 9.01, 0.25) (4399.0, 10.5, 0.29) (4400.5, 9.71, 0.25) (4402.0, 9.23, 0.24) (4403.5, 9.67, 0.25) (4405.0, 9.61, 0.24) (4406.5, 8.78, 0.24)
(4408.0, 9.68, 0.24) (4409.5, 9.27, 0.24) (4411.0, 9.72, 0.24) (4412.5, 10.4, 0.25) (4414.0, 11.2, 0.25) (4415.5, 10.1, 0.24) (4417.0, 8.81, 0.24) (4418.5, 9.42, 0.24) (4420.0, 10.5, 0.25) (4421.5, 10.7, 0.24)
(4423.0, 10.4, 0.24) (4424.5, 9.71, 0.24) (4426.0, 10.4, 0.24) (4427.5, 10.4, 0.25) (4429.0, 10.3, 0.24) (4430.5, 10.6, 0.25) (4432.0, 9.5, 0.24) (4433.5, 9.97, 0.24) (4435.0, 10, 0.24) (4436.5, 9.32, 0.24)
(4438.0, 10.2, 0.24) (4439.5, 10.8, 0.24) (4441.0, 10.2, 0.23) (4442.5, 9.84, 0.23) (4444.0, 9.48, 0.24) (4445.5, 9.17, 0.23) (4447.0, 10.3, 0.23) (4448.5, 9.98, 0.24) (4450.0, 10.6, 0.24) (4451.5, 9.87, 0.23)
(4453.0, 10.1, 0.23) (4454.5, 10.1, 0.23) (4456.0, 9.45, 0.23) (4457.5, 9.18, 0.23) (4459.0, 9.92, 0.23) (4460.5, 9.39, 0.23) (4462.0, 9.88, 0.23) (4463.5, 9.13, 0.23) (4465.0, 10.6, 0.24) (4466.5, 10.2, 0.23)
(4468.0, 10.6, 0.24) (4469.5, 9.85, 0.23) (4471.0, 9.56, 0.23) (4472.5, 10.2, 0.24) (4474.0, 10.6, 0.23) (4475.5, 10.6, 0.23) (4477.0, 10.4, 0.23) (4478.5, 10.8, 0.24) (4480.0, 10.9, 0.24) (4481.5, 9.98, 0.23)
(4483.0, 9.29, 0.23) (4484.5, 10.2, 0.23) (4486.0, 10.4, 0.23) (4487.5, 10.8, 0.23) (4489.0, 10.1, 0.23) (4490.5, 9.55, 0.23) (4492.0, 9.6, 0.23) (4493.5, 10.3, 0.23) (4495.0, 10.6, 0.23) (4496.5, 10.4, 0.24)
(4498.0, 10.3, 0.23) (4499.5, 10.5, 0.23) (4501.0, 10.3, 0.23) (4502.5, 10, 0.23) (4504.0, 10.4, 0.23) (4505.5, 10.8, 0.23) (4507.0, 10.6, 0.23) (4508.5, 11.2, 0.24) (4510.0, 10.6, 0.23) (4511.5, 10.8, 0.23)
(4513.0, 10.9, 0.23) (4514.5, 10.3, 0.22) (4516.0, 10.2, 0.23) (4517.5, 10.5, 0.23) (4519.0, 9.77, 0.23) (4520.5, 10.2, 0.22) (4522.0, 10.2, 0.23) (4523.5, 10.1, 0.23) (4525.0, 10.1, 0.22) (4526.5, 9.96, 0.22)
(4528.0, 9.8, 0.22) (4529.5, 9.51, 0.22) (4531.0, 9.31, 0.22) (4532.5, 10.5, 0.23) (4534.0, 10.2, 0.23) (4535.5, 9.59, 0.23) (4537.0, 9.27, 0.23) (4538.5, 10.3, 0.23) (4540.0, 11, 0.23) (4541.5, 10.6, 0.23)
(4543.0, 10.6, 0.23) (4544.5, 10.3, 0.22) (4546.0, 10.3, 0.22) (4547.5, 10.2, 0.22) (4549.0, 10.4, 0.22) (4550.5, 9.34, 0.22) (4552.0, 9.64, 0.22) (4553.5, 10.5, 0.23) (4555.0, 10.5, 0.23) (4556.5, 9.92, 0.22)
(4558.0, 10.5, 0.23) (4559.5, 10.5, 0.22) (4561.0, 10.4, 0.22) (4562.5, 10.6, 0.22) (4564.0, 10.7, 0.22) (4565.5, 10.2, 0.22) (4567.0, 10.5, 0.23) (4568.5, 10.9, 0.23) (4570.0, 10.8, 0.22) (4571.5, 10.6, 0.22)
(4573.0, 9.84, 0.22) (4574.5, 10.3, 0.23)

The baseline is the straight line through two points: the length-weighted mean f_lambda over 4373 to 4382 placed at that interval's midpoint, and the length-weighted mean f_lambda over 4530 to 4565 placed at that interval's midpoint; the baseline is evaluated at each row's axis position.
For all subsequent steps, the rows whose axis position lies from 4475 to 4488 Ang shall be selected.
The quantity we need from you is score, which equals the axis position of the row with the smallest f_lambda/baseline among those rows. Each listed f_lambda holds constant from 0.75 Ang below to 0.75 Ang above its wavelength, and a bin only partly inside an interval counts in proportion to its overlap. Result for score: 4483.0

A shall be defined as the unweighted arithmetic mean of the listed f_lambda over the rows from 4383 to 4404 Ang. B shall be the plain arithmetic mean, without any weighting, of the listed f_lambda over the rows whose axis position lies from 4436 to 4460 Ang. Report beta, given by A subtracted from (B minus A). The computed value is -8.7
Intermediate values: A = 9.3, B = 9.9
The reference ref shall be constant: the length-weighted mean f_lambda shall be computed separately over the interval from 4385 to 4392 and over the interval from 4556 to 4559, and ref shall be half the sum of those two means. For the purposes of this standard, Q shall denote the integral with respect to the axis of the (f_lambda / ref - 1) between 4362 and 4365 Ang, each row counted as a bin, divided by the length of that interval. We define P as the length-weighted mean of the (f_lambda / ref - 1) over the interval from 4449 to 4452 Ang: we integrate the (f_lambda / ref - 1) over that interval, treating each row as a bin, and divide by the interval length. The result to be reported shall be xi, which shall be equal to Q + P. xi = 0.10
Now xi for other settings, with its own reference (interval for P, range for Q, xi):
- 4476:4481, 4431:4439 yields 0.12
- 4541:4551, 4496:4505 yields 0.13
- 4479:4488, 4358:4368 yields 0.10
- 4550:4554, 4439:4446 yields 0.04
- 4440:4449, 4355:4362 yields 0.06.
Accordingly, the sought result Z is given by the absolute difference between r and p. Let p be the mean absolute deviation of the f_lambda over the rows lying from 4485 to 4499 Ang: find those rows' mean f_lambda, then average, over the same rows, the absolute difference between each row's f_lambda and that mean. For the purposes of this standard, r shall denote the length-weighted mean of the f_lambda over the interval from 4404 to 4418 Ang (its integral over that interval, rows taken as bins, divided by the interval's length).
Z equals 9.40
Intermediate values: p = 0.32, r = 9.7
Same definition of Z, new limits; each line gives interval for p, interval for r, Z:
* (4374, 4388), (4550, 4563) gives 9.56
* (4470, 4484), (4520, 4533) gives 9.50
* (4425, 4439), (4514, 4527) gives 9.81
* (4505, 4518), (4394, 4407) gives 9.20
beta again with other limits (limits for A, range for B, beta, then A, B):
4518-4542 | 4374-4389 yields -10.8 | 10.0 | 9.3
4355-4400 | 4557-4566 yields -8.7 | 9.6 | 10.5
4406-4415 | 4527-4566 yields -9.5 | 9.8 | 10.2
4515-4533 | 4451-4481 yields -10.0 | 10.0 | 10.1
